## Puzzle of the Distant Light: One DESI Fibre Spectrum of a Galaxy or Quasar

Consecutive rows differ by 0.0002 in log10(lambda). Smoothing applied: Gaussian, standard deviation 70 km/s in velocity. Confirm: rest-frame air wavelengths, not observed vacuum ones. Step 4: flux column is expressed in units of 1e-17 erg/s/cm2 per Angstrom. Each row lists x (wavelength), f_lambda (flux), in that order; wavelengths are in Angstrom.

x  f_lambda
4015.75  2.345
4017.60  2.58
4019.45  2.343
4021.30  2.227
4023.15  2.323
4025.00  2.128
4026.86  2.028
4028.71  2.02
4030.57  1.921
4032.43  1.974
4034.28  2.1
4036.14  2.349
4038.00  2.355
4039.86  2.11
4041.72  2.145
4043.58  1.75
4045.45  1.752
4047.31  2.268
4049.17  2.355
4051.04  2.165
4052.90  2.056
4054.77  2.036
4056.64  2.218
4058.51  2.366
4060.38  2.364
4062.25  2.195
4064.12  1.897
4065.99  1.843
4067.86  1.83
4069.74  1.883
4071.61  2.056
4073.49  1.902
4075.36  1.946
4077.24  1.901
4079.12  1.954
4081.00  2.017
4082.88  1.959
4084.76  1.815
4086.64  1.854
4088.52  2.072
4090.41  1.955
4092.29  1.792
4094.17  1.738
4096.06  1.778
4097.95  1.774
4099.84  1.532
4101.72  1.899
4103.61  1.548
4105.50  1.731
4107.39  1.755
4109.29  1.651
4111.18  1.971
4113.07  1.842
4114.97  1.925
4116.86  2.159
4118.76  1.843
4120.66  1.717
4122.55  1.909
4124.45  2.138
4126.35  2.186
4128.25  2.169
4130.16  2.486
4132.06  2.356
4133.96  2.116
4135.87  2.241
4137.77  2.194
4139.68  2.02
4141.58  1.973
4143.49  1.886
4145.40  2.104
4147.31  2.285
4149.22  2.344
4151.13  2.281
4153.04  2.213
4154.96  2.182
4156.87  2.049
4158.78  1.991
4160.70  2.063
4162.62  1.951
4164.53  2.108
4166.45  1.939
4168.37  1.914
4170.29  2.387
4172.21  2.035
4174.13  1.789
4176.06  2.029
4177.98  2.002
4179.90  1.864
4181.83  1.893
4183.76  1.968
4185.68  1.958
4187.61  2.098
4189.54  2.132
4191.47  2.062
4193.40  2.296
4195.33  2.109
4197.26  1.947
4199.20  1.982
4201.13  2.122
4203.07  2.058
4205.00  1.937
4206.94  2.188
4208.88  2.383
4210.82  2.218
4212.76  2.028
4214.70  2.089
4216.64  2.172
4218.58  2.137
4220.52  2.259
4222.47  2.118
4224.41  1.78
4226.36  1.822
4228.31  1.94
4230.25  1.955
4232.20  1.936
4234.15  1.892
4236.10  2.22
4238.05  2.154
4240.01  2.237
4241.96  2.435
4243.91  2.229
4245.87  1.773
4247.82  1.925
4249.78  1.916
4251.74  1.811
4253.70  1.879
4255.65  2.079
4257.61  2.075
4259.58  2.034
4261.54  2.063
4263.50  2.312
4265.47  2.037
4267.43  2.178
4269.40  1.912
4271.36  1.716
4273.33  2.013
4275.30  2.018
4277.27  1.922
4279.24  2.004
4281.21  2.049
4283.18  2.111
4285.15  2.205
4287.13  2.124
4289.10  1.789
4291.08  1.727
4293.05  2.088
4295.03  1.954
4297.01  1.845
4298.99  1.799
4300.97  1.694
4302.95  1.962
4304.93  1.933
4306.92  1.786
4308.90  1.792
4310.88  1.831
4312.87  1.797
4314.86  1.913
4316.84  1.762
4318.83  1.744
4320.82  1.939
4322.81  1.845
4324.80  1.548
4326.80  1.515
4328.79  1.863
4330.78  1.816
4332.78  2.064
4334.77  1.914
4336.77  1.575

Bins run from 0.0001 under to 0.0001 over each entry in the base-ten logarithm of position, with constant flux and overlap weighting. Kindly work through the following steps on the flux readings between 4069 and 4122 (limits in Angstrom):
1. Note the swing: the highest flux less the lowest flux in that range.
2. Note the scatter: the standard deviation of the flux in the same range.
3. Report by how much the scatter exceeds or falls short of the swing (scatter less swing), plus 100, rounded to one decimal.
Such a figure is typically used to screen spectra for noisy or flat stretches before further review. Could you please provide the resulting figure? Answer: 99.5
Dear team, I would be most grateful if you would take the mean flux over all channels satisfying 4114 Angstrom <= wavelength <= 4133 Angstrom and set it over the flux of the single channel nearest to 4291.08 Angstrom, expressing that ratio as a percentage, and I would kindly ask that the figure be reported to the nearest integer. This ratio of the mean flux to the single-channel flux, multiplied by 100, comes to 121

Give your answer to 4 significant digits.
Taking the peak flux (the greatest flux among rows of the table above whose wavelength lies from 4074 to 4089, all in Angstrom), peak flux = 2.072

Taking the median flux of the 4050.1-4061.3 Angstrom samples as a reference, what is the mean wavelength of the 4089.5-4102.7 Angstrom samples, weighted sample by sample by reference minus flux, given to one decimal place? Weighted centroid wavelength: 4096.5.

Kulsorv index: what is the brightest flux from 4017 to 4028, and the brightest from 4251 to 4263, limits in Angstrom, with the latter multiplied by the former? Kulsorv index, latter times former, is 5.36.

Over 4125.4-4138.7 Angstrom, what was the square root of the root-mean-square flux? 1.50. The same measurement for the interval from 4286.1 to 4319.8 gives 1.36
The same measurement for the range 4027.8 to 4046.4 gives 1.43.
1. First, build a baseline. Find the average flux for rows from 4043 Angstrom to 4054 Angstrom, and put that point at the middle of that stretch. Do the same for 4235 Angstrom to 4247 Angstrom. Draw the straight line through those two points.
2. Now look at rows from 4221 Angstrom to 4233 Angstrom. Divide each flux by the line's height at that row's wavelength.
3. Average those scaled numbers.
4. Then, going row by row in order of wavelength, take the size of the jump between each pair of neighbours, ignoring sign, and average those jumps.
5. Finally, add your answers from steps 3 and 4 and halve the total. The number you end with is 0.47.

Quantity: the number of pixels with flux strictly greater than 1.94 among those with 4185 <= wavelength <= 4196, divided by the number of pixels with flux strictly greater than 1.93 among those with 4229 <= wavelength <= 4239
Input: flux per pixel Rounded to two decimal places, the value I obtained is 1.50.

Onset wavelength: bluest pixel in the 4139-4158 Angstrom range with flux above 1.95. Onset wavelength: 4139.68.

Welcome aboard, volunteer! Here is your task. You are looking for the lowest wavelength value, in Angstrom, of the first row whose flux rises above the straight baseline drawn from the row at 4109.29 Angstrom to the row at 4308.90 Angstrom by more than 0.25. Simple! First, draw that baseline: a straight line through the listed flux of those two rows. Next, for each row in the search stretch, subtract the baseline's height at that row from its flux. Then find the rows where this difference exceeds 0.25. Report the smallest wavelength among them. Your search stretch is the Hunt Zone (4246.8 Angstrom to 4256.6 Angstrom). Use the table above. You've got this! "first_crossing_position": 4255.65 Angstrom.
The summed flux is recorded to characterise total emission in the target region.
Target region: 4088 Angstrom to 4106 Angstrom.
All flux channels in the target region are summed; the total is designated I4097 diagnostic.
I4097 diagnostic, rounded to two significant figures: 18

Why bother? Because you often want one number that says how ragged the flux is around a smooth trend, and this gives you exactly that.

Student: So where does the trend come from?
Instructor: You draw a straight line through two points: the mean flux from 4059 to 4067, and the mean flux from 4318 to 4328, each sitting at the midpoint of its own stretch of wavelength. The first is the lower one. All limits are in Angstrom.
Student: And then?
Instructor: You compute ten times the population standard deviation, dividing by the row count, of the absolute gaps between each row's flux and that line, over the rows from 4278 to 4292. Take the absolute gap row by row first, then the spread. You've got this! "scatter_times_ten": 1.5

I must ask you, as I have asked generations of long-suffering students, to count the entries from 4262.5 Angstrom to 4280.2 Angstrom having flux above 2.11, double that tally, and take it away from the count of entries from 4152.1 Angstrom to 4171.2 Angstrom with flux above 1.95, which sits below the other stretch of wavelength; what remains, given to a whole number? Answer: 4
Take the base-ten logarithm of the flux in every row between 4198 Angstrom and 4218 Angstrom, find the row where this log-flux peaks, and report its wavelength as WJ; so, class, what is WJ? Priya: 4208.88 Angstrom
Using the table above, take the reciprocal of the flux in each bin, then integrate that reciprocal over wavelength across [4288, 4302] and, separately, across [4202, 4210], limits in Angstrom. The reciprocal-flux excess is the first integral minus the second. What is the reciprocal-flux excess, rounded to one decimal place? 3.9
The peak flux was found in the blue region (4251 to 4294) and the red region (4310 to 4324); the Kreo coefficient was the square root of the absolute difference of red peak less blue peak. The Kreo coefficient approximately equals 0.6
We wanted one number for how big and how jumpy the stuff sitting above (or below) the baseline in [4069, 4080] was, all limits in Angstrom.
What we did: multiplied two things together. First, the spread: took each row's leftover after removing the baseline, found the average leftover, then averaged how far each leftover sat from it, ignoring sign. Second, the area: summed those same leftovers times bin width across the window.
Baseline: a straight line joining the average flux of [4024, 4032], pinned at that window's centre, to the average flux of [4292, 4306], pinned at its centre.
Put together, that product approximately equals -0.03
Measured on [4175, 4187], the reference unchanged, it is 0.00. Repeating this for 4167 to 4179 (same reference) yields 0.10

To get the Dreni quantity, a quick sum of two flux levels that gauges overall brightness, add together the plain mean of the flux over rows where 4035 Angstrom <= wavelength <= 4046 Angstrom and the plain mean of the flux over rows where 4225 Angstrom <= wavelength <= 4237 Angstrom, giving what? 4.04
